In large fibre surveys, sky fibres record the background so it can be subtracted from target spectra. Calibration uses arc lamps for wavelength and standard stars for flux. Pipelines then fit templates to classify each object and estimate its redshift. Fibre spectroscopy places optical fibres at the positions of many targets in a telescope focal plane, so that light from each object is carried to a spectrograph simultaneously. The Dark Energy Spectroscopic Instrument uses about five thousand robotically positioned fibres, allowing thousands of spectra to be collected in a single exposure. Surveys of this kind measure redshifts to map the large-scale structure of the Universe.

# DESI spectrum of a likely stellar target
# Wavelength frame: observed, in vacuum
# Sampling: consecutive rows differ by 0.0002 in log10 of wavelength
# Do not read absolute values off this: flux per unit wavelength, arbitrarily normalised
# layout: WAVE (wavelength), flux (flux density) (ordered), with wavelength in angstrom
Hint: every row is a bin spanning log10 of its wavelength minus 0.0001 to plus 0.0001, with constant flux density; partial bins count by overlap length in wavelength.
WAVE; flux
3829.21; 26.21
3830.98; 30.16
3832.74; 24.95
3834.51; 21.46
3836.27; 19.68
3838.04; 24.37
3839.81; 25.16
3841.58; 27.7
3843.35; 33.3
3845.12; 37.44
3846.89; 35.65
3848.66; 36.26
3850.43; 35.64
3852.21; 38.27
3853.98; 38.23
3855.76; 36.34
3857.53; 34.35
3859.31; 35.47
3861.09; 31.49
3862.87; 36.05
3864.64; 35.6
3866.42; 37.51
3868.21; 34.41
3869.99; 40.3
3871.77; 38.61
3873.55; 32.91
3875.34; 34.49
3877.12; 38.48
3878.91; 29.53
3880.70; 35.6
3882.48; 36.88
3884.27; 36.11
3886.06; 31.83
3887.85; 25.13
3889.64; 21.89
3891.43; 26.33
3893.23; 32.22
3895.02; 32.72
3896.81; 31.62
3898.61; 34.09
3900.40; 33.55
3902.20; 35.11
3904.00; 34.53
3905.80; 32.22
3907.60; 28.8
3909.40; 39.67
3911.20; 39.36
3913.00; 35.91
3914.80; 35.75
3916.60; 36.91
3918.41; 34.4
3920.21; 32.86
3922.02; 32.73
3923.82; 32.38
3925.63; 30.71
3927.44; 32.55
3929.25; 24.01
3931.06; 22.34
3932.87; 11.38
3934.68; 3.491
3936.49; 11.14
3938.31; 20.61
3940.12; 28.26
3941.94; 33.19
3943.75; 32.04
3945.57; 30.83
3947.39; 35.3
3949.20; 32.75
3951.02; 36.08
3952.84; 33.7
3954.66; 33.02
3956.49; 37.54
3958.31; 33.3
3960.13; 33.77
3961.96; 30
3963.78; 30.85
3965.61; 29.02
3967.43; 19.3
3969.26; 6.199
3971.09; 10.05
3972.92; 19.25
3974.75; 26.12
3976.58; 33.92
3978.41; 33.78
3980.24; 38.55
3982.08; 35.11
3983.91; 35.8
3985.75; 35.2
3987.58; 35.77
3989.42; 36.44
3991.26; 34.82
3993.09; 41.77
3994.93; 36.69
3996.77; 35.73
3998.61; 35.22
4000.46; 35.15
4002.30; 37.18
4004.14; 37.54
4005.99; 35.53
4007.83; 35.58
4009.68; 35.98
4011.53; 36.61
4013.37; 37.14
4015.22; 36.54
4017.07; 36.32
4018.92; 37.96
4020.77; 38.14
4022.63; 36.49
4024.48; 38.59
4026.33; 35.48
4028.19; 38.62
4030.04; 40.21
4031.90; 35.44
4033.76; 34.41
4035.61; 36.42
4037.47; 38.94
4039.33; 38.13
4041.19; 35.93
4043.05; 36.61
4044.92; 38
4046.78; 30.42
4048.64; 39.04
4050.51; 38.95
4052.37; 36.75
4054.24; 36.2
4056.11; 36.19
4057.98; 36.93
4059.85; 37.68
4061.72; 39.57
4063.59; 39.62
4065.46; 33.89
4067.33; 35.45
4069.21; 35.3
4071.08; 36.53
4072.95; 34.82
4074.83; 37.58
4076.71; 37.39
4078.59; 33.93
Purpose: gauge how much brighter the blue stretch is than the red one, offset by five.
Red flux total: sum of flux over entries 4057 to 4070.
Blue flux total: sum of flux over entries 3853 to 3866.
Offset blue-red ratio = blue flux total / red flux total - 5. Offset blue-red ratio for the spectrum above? -4.04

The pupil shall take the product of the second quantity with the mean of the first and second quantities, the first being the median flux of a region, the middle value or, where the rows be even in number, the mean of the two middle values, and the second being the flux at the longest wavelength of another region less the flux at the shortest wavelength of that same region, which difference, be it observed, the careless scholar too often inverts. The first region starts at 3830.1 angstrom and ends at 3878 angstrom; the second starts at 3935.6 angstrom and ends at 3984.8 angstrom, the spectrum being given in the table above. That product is 741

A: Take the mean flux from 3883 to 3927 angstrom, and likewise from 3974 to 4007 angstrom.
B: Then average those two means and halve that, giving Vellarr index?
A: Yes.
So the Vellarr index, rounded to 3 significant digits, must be 17.1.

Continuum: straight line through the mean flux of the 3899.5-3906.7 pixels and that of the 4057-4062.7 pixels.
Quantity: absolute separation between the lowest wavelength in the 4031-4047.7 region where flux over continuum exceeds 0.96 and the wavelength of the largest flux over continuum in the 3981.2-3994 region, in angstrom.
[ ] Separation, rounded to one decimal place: 42.5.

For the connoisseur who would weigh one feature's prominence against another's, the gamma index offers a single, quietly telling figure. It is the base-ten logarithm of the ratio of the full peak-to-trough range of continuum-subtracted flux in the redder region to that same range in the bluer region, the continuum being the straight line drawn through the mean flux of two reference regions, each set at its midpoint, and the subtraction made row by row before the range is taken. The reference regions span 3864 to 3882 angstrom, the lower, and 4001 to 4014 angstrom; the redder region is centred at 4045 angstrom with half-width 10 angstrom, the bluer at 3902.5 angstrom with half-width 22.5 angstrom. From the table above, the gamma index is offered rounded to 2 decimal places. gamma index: -0.31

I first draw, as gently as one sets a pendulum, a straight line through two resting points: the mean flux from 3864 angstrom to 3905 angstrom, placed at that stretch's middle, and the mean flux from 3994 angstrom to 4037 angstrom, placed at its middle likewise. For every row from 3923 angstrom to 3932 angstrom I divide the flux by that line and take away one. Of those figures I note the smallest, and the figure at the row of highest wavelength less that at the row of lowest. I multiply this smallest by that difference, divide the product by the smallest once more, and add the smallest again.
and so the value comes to -0.65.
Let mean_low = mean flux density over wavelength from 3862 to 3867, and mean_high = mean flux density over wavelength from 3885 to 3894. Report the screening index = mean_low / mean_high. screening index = 1.32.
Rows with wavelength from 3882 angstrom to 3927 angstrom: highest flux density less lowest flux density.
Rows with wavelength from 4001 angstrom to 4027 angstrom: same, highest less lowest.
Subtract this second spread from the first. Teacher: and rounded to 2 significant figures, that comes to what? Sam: 15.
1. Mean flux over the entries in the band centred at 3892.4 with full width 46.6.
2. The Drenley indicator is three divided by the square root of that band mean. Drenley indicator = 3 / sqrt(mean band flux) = 0.518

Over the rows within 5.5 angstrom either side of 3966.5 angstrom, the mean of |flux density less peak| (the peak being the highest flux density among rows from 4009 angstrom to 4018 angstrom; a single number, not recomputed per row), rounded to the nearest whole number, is 16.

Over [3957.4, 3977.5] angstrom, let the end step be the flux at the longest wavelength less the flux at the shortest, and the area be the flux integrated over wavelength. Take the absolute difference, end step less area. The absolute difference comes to 496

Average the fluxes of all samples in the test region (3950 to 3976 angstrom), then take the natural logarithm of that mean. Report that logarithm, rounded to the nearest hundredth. 3.30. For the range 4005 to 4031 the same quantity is 3.61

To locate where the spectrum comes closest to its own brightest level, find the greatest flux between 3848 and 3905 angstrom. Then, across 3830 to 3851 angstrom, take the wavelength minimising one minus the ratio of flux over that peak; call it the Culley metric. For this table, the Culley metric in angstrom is 3845.12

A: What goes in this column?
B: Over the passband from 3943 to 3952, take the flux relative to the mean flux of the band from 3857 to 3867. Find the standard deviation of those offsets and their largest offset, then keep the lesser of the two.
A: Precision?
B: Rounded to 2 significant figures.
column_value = 1.0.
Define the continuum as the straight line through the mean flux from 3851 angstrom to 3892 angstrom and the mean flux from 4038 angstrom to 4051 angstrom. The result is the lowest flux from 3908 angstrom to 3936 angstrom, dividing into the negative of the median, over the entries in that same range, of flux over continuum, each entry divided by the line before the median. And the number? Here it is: -0.27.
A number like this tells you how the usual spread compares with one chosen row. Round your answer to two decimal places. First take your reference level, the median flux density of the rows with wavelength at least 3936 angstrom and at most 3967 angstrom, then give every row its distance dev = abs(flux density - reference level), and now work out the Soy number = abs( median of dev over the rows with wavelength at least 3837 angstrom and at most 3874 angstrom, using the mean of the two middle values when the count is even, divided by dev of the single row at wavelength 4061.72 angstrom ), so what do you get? 0.51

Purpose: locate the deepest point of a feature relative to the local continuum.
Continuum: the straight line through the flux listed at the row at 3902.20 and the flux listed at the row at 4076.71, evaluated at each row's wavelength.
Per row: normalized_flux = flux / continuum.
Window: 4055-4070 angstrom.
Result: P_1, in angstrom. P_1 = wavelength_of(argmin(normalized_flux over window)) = 4065.46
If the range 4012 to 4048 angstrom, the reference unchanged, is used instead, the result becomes 4046.78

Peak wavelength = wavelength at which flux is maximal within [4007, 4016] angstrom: 4013.37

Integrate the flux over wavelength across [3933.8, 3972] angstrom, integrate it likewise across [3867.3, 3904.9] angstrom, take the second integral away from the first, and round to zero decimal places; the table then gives -226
